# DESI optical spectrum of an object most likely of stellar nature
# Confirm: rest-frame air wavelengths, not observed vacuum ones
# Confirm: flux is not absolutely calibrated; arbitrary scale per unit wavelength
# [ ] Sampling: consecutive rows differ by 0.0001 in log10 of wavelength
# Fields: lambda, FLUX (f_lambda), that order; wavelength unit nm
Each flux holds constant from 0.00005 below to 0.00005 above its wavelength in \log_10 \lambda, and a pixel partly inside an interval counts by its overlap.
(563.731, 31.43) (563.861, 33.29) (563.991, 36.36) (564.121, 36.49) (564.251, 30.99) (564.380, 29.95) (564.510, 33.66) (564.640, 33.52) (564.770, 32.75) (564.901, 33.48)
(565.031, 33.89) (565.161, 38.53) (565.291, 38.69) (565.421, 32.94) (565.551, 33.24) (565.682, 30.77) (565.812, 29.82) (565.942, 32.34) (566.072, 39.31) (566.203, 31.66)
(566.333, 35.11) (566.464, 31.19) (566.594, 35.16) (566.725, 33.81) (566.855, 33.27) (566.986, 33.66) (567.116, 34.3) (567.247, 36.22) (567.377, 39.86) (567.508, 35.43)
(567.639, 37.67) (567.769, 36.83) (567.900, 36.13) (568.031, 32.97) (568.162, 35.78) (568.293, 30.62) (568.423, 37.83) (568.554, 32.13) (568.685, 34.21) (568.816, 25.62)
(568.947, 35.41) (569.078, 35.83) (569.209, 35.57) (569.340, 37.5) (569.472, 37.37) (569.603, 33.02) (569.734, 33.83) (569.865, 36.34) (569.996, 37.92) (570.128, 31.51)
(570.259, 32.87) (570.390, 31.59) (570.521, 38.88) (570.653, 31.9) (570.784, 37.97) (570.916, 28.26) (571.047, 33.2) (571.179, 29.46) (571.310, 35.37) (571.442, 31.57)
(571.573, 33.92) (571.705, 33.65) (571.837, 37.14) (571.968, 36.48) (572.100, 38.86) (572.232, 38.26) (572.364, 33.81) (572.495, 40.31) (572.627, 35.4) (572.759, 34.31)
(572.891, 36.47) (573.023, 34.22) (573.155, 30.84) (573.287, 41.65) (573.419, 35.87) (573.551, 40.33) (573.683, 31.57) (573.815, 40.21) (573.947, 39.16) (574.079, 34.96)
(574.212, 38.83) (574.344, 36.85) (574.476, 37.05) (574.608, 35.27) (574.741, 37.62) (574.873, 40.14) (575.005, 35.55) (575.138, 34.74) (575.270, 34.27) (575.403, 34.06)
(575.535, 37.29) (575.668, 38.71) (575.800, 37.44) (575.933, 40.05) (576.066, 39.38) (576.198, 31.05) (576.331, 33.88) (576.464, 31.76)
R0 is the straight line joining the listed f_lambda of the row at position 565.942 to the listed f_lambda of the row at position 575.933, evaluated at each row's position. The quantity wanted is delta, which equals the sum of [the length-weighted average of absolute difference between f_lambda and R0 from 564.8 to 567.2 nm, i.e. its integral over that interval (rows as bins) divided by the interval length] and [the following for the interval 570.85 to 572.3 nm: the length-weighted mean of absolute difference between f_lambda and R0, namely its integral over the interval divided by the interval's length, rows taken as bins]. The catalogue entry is 5.29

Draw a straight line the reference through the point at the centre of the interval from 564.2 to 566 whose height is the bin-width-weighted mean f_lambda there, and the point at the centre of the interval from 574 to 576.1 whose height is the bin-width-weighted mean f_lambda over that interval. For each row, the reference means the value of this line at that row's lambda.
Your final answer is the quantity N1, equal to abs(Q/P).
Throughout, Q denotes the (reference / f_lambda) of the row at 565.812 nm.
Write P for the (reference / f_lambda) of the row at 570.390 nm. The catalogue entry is 1.01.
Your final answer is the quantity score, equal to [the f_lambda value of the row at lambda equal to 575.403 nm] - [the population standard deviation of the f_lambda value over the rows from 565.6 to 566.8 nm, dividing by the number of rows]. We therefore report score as 31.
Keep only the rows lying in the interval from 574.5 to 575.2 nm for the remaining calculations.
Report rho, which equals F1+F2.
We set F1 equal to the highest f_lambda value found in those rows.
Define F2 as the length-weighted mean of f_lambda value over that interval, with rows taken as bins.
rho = 76.8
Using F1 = 40.14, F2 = 36.7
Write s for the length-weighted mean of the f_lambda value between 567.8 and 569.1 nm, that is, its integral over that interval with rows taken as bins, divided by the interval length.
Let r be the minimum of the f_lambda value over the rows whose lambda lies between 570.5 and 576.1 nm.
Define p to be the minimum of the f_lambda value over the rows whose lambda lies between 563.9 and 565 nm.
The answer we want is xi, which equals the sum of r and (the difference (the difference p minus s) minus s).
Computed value -9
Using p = 29.95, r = 28.26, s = 33.7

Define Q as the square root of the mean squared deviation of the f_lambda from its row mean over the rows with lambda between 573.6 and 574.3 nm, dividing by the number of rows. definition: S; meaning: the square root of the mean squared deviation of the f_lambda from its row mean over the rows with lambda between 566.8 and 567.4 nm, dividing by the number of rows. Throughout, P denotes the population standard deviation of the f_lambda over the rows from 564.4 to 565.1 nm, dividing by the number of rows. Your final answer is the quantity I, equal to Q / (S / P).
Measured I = 0.5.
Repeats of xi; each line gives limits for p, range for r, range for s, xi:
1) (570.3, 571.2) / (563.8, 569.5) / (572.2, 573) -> -19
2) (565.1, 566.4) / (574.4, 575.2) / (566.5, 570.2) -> -5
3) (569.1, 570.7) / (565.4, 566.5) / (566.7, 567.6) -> -9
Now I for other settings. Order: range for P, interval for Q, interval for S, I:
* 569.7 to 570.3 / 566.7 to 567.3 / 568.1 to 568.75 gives 0.9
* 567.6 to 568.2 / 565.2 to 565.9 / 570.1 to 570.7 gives 1.7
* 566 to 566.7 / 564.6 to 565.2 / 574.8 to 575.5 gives 2.7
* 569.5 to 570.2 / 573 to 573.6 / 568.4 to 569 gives 2.2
